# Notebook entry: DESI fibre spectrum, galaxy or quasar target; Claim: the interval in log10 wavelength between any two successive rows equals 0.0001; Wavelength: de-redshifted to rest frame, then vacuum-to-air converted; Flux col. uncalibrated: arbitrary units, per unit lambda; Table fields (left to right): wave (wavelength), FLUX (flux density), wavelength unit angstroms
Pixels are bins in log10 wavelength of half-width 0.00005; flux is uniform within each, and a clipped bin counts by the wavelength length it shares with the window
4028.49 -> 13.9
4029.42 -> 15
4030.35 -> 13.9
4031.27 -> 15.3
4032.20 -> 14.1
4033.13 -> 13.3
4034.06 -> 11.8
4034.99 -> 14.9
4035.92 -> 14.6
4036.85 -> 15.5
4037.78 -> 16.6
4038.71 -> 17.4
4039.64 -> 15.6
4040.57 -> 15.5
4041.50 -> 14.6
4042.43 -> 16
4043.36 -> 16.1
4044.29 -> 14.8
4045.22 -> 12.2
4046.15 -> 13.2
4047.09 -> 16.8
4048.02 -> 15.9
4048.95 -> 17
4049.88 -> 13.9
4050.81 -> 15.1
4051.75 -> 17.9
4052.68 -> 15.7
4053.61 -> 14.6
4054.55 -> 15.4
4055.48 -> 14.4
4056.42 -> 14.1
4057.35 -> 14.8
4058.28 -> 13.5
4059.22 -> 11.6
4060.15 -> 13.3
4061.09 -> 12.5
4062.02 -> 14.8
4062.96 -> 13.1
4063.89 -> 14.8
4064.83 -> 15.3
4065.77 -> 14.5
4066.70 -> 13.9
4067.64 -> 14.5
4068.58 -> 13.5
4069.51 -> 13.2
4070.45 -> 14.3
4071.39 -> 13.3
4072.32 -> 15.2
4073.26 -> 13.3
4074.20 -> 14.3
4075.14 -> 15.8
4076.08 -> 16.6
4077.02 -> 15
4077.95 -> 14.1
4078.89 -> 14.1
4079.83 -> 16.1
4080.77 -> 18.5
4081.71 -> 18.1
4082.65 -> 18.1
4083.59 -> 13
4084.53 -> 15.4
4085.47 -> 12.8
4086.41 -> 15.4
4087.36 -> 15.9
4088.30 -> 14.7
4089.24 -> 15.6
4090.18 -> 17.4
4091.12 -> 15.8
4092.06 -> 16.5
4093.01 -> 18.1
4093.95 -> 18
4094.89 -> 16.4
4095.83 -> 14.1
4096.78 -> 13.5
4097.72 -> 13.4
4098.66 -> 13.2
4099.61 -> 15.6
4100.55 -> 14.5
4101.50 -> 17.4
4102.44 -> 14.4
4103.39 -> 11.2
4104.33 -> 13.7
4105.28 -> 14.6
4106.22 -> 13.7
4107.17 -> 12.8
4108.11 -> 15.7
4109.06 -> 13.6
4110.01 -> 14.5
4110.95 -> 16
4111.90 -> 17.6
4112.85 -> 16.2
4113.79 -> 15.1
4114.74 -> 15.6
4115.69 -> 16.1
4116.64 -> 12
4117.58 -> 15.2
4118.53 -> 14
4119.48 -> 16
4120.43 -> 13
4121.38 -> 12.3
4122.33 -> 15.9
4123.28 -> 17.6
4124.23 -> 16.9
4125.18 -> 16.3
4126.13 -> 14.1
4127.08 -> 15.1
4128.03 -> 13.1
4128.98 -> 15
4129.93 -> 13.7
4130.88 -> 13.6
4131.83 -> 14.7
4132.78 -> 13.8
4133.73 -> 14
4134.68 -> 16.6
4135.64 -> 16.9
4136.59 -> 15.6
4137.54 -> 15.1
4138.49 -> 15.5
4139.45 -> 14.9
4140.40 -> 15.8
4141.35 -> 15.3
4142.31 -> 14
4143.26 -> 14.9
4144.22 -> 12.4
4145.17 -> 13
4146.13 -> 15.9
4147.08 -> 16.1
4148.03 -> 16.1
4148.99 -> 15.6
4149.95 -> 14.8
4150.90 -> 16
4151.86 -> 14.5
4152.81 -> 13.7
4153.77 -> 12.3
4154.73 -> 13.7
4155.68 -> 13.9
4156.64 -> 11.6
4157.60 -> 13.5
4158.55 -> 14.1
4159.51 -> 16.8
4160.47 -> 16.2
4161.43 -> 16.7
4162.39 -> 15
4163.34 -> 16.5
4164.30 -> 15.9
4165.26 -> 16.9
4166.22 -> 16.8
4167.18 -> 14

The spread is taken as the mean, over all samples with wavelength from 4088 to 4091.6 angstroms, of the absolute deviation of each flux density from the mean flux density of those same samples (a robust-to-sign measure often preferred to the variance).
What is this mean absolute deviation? 0.76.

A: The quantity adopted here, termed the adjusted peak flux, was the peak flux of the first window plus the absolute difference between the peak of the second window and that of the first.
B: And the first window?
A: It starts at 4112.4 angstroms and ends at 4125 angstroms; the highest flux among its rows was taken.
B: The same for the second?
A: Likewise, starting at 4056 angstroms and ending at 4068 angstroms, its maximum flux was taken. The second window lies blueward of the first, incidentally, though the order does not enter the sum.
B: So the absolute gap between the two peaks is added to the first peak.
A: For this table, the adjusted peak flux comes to 19.9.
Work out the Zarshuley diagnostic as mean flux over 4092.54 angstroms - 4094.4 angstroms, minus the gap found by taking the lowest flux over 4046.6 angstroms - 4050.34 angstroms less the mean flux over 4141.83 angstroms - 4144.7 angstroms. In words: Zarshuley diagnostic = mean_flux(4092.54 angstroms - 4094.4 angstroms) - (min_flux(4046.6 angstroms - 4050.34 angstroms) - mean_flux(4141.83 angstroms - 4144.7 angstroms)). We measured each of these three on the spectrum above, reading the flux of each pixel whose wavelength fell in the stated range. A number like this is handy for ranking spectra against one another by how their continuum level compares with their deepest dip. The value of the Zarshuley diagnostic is 17.9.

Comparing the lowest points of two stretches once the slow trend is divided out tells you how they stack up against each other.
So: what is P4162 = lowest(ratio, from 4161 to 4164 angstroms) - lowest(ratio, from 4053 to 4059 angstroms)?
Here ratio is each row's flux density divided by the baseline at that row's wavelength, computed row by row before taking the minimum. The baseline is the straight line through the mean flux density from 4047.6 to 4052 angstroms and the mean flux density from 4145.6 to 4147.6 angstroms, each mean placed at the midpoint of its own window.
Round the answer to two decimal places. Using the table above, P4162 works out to 0.09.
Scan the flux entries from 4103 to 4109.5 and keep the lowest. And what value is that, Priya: 11.2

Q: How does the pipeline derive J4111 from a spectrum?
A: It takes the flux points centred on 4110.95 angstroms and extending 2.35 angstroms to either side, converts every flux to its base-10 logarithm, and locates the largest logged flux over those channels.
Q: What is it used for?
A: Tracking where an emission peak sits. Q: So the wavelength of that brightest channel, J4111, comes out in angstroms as 4111.90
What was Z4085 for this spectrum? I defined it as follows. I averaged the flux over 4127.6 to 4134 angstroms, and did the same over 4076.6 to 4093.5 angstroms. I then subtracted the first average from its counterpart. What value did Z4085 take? 1.8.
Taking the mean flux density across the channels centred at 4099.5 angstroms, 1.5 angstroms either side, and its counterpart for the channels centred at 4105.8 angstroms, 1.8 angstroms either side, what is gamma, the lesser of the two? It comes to 13.7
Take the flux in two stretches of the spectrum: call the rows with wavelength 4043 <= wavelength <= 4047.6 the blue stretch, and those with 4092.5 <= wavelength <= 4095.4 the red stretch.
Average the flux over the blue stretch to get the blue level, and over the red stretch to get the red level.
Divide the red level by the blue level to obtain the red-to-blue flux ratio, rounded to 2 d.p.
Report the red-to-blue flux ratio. 1.20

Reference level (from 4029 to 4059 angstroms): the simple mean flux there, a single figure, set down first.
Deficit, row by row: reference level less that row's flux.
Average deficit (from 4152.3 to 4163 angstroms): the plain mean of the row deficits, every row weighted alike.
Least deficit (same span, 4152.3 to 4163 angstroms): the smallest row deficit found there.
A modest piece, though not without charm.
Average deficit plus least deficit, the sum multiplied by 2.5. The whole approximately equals -3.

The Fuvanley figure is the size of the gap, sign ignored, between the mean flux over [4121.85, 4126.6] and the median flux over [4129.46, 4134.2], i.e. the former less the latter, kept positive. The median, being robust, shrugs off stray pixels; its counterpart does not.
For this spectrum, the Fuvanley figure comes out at 2.4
